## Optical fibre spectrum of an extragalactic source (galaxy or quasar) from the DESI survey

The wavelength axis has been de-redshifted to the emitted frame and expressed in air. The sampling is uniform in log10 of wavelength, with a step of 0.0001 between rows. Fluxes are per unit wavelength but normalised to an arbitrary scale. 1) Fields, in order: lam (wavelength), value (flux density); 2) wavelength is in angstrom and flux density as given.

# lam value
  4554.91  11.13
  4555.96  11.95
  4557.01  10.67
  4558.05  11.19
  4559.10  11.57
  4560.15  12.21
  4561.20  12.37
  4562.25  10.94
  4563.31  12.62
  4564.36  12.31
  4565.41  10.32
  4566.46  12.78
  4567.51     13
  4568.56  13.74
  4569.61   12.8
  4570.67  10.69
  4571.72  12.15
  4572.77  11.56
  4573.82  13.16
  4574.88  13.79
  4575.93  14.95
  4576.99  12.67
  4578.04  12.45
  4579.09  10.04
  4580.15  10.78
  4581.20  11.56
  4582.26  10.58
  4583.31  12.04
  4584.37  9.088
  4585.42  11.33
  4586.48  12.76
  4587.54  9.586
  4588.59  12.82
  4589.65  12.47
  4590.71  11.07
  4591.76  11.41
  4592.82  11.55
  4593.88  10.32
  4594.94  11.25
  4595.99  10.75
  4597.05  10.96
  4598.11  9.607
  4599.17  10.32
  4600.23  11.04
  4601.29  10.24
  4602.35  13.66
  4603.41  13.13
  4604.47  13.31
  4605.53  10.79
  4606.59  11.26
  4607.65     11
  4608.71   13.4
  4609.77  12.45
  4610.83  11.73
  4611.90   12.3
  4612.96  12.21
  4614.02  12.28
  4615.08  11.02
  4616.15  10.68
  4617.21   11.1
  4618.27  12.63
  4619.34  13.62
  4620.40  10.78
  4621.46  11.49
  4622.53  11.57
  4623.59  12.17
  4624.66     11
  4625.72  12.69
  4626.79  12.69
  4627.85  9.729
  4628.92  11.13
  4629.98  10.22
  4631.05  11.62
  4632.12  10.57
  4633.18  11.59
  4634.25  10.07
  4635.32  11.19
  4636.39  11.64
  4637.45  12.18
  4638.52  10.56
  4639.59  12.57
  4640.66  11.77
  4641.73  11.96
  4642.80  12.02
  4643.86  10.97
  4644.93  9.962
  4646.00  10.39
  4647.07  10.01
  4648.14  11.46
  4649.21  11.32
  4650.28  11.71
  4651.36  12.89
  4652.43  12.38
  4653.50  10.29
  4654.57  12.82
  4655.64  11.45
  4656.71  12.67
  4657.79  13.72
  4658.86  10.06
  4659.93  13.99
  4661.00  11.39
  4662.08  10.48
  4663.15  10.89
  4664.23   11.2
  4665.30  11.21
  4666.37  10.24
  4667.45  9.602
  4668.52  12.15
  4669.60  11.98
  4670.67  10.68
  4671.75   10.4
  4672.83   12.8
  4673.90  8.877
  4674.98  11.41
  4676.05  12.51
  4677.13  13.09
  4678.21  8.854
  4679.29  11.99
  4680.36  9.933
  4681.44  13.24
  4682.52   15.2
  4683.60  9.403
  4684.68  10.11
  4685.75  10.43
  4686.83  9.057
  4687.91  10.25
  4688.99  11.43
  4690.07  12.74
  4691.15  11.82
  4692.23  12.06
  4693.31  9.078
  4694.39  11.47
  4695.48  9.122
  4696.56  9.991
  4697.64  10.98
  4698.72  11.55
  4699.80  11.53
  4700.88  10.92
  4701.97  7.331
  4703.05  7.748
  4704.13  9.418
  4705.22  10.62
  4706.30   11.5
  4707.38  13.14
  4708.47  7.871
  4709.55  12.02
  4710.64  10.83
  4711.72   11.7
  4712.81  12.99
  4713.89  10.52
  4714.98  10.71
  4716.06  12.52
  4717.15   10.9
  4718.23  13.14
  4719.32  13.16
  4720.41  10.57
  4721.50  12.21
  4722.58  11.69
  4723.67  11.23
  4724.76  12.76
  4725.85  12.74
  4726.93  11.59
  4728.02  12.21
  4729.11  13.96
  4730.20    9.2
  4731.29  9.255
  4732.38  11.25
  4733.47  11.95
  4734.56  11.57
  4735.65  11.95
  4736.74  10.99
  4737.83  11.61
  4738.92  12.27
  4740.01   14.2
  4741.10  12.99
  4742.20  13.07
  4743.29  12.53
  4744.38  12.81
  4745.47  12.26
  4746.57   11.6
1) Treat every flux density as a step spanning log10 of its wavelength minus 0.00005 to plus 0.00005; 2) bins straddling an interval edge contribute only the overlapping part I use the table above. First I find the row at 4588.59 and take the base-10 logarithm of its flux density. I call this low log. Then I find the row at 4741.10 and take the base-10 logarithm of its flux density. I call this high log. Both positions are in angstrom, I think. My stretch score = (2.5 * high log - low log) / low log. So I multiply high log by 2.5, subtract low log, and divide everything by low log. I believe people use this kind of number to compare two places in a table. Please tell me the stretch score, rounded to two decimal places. 1.51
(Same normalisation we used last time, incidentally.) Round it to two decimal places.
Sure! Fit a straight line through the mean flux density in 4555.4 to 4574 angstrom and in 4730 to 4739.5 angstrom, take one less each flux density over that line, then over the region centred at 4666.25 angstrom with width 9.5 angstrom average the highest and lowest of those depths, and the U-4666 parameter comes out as 0.05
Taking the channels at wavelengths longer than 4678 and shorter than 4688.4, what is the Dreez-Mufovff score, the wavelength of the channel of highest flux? 4682.52 angstrom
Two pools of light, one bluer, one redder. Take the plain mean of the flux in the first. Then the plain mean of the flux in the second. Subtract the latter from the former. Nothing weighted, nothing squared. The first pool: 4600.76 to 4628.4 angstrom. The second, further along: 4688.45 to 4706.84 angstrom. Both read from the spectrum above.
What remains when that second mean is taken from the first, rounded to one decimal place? 1.3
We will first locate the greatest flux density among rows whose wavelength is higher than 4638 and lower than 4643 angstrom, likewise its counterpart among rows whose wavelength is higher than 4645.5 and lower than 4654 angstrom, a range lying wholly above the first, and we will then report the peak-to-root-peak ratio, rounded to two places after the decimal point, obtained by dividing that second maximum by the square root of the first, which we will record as 3.64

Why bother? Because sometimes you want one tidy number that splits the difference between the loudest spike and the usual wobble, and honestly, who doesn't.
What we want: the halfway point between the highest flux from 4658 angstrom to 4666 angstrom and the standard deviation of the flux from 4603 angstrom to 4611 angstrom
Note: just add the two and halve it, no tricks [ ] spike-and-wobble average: 7.5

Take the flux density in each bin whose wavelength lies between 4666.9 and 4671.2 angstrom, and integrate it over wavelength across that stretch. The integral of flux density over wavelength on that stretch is 47.7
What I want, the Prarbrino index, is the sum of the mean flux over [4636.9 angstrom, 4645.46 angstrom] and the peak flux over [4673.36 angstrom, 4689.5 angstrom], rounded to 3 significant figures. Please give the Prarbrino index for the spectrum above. 26.7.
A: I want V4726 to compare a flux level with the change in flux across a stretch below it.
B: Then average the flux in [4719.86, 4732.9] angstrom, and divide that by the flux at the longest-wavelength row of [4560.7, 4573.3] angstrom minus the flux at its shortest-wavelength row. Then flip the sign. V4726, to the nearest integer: 14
